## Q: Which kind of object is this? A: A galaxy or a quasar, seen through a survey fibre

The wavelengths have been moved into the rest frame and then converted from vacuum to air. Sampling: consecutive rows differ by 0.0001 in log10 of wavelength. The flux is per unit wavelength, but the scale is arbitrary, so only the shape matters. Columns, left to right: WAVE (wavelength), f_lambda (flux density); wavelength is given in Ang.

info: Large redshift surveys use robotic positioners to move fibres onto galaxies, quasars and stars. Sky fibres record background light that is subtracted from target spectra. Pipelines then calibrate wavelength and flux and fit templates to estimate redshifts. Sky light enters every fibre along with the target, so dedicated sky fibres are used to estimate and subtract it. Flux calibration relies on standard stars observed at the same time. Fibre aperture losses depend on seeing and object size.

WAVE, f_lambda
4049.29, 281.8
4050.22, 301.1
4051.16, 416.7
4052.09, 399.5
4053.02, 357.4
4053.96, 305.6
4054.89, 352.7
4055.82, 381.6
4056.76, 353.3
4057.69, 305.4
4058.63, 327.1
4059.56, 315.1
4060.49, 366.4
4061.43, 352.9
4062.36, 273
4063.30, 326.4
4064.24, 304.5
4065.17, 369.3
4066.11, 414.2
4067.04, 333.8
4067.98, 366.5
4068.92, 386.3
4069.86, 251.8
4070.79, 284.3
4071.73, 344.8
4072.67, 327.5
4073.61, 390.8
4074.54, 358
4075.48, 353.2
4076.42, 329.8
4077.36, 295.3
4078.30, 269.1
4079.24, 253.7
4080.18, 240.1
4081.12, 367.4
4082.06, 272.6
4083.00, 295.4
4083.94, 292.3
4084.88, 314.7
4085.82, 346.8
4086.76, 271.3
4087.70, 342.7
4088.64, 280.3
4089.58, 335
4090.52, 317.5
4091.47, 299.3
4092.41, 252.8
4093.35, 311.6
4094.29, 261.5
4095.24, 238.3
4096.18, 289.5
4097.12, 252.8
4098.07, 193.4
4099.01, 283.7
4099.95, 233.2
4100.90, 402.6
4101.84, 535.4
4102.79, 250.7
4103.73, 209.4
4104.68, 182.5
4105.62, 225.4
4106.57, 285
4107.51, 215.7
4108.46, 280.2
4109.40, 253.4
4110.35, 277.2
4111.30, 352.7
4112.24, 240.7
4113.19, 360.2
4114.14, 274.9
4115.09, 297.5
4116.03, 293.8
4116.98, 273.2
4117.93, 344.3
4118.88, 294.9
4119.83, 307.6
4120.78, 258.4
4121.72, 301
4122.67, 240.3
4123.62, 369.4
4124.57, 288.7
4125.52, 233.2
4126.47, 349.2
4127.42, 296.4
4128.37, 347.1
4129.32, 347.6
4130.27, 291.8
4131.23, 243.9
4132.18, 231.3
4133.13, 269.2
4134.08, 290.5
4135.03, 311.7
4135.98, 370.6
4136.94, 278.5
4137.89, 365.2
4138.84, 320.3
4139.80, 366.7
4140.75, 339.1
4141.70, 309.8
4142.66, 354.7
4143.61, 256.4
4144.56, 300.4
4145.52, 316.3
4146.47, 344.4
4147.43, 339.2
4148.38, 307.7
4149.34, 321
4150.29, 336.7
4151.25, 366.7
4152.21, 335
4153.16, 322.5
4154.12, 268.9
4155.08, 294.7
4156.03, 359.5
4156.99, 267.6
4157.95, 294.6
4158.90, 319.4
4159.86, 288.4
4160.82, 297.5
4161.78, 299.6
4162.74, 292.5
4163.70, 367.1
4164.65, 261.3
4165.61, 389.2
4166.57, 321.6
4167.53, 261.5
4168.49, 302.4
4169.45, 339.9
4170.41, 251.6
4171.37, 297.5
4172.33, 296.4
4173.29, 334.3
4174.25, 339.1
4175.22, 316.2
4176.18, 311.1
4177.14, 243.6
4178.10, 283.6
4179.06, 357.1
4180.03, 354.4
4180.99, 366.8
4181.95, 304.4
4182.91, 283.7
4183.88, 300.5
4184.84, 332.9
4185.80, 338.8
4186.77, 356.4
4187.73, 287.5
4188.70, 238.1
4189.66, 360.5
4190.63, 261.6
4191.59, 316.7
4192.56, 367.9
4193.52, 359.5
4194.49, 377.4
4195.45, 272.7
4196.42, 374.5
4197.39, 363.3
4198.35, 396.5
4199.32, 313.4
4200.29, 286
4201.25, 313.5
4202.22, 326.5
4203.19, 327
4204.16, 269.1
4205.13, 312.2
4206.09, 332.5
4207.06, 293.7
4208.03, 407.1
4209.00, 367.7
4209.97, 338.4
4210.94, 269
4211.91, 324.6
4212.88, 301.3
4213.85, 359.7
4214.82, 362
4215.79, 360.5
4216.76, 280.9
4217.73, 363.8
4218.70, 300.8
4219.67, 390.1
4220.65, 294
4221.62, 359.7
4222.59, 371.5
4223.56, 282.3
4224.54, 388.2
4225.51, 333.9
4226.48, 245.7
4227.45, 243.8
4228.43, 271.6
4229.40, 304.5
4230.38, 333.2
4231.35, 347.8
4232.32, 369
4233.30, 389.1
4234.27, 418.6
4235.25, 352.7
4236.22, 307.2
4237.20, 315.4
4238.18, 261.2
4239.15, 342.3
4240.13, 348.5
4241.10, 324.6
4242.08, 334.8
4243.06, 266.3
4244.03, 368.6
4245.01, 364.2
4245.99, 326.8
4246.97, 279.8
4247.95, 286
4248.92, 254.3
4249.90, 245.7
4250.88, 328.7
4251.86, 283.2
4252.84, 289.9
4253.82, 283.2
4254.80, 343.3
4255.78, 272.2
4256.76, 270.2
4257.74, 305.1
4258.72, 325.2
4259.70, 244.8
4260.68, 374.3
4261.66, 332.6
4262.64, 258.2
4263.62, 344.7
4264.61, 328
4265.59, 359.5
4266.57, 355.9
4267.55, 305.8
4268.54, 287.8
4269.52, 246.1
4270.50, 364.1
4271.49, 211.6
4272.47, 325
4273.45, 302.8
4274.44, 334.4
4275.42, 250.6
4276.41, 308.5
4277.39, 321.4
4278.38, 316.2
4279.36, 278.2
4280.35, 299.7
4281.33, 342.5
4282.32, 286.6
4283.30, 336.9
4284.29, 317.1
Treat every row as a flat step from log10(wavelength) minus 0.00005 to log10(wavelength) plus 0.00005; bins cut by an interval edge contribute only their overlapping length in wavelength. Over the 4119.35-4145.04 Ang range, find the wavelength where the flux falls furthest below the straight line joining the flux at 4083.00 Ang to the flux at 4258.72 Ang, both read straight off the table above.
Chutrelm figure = 4132.18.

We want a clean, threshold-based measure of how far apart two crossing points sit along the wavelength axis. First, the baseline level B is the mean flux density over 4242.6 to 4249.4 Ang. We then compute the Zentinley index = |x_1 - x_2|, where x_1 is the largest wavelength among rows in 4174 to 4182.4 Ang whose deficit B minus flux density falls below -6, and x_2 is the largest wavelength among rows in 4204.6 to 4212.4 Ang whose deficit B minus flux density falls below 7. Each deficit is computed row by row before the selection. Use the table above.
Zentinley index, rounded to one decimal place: 30.9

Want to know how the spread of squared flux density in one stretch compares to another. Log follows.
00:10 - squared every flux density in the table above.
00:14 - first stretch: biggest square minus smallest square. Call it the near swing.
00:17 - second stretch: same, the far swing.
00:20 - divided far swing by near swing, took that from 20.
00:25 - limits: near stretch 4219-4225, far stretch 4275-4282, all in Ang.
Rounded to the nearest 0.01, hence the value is 19.25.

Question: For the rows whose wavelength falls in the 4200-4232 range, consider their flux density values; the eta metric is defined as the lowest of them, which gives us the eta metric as 243.8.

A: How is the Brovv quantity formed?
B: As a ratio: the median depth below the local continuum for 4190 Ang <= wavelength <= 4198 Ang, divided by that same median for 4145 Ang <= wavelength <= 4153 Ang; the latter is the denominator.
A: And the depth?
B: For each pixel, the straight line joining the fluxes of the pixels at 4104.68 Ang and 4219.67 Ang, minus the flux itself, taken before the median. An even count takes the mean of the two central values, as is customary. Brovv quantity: 0.22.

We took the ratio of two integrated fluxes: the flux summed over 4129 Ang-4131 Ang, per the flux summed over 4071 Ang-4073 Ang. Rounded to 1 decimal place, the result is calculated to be 1.0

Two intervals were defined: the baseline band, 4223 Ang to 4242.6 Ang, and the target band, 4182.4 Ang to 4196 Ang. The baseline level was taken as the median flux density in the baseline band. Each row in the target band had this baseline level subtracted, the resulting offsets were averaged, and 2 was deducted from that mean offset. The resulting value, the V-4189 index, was -17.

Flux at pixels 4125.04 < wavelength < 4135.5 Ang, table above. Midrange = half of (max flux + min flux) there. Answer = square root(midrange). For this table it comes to 17.0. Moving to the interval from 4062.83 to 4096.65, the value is 18.1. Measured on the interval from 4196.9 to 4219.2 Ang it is 18.4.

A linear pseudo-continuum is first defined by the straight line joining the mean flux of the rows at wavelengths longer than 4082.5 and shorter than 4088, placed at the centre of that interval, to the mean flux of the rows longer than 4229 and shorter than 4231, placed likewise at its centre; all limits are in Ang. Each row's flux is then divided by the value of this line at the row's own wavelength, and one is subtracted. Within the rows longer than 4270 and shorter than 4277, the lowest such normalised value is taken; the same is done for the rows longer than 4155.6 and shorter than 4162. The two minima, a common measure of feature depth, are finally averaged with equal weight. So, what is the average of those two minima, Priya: -0.25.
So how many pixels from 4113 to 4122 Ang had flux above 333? 2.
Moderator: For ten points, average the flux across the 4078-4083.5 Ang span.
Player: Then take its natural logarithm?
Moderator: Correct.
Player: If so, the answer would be 5.65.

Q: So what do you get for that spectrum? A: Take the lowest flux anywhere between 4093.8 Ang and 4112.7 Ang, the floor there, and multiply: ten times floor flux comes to 1825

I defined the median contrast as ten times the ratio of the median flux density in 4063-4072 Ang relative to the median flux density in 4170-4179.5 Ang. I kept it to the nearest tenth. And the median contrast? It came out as 11.2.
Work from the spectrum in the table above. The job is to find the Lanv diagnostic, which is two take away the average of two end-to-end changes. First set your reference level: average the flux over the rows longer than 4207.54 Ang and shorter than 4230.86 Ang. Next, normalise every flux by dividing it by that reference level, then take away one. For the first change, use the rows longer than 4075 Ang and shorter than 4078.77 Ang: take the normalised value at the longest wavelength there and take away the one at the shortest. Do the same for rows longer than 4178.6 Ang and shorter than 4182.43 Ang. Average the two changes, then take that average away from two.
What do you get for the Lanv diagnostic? 2.21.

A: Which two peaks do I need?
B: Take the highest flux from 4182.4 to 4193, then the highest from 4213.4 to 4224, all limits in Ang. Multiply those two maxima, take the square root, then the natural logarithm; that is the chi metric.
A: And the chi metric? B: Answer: 5.94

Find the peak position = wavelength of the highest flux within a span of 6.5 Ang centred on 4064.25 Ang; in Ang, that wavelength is 4066.11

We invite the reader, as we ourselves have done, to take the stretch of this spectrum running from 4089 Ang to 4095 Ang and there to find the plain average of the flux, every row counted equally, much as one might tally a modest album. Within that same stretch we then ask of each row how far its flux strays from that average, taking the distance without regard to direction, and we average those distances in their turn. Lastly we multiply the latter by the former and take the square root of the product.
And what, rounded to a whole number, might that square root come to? 88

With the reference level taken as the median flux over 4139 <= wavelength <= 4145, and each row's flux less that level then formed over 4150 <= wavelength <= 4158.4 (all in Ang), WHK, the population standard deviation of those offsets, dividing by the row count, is 34.6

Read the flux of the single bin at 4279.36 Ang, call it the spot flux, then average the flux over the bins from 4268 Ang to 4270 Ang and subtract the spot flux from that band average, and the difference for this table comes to -11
